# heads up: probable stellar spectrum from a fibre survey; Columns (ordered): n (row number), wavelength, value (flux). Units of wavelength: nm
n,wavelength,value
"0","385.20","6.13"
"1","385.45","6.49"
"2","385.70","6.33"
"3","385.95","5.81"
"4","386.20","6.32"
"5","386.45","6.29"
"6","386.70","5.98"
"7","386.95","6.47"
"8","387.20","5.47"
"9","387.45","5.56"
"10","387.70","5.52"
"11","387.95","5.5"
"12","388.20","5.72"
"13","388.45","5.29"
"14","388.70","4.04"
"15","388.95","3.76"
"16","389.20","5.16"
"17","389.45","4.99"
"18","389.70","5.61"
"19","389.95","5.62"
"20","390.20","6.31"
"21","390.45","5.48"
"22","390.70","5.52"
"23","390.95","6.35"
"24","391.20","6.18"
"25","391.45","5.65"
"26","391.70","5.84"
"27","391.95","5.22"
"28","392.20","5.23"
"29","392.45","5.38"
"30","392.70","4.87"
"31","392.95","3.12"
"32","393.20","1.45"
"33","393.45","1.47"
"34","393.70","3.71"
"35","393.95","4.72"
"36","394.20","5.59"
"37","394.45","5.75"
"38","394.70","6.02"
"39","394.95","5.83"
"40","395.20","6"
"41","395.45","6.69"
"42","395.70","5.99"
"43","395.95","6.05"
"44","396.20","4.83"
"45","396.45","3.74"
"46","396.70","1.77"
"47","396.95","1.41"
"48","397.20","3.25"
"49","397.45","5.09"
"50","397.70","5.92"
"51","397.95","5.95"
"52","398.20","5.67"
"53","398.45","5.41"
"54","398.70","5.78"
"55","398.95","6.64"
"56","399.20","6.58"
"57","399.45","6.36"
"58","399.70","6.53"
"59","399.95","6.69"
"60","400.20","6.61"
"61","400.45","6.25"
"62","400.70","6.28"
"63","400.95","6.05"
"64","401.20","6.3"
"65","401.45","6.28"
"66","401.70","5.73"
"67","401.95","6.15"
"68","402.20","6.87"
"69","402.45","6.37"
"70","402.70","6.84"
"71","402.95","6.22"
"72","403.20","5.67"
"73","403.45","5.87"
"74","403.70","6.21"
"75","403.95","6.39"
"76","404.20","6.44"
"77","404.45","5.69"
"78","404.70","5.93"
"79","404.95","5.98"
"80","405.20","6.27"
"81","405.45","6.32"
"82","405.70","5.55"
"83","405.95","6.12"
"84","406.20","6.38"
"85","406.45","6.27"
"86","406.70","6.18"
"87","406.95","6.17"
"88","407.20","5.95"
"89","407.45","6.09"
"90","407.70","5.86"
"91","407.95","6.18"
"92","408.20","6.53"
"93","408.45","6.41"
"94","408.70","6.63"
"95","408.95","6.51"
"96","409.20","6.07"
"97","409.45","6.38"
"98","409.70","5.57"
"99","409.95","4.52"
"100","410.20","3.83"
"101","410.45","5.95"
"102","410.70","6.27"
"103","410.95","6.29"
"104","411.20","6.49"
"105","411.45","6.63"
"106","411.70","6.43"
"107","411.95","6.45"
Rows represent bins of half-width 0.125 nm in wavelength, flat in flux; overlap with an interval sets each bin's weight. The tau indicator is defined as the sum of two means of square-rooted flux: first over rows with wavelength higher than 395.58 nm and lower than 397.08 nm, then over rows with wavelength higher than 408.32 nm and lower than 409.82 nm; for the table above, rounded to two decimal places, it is 4.43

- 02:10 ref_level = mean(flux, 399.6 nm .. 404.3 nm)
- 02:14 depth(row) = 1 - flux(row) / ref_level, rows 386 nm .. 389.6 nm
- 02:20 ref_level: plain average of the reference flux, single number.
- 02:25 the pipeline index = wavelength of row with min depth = 386.95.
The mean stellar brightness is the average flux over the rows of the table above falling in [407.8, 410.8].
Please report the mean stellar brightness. 5.90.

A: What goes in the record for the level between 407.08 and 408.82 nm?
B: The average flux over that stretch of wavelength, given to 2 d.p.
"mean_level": 6.24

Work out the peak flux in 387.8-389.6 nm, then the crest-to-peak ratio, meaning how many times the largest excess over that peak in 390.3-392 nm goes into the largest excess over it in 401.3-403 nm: 1.83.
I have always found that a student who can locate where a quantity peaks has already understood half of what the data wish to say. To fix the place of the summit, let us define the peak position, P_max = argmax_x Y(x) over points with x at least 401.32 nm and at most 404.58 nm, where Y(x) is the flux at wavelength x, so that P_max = 402.20 nm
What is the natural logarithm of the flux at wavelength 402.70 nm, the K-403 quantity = 1.92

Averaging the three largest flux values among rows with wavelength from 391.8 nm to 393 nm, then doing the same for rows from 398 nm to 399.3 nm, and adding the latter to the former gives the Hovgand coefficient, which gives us 11.6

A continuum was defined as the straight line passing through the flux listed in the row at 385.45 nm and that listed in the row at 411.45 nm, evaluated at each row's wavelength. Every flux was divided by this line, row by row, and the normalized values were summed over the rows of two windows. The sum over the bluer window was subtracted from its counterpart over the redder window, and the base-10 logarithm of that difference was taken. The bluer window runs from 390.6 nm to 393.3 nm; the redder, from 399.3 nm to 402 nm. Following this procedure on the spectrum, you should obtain 0.33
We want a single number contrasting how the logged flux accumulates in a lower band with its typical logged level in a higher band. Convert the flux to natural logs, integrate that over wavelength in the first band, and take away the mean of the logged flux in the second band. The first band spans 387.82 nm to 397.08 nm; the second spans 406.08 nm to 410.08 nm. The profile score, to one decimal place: 12.3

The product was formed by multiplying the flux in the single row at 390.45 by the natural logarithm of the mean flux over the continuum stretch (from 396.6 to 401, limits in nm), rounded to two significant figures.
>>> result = 9.3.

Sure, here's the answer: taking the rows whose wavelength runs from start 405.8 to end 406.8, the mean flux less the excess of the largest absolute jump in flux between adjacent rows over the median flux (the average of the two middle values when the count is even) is 12.2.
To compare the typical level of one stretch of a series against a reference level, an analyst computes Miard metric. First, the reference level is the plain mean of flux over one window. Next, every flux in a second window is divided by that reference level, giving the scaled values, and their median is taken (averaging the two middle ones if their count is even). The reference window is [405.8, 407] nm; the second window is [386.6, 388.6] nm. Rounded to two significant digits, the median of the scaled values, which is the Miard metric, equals 0.89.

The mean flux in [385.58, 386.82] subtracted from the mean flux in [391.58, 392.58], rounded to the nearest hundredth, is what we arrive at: -0.73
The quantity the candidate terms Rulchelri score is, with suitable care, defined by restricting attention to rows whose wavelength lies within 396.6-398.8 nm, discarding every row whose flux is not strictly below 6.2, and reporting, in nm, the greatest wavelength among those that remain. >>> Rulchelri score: 398.70 nm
